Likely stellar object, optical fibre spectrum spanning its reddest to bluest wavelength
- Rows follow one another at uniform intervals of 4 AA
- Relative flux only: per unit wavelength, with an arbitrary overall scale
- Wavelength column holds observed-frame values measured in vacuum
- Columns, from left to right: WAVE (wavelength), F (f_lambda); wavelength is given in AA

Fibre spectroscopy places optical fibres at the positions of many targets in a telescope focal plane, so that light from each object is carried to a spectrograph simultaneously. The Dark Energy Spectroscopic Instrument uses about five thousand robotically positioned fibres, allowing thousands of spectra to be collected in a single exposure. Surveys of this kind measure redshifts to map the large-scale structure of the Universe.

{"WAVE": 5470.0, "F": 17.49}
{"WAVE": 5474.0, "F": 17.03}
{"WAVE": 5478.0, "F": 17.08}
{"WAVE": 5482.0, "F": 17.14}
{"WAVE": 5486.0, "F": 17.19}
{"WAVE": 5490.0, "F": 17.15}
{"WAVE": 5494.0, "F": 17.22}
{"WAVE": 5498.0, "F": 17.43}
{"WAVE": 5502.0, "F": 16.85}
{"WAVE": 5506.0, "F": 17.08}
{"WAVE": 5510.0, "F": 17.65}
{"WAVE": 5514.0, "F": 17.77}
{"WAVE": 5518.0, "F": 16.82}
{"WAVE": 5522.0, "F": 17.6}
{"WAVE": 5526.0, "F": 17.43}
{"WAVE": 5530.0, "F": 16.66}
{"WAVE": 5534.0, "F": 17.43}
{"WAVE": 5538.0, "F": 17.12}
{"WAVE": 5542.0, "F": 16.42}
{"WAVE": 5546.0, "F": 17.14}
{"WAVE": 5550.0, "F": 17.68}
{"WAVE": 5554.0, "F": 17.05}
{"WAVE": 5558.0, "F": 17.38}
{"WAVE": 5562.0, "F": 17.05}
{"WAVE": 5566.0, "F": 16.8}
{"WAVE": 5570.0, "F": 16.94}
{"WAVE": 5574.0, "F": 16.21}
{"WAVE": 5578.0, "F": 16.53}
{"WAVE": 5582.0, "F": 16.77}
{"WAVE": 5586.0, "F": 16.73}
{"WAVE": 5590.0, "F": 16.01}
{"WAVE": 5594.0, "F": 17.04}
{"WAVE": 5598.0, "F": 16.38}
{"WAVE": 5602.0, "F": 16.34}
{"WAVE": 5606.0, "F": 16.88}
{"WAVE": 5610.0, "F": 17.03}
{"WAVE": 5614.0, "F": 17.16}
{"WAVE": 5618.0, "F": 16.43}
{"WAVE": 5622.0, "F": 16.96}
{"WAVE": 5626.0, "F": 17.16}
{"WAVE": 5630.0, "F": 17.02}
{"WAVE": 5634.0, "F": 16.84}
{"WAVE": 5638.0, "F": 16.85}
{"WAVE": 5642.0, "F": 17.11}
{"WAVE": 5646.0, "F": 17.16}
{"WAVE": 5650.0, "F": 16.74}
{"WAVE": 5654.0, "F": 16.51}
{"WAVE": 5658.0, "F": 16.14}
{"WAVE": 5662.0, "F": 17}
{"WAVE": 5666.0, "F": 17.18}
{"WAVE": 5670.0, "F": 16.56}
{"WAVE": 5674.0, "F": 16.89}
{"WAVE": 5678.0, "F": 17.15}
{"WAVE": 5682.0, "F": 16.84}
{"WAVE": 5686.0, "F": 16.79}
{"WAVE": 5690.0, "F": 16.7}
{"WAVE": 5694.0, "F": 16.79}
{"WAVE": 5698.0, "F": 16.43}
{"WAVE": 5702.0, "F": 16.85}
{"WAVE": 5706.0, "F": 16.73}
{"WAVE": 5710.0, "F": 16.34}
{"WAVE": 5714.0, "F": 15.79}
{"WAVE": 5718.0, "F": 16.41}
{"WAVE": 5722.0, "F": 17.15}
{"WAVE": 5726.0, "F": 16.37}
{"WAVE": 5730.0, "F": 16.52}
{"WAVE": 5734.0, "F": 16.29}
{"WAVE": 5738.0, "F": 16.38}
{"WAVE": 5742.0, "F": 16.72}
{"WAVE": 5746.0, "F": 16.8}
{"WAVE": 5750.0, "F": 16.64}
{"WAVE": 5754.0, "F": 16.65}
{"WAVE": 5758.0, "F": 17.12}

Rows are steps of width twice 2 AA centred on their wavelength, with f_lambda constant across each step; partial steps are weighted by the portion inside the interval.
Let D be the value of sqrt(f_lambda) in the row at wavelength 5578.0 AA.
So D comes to 4.07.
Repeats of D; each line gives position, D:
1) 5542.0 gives 4.05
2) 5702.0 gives 4.10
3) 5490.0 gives 4.14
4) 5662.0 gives 4.12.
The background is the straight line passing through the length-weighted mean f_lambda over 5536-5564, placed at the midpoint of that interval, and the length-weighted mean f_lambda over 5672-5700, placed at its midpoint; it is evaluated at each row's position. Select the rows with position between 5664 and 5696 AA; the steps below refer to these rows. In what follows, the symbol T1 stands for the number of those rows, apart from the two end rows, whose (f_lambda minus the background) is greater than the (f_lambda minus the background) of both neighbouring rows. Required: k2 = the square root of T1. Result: 1.00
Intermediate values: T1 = 1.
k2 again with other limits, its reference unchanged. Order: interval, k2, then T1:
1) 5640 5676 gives 1.41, 2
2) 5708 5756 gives 1.73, 3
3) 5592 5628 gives 1.00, 1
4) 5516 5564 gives 2.00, 4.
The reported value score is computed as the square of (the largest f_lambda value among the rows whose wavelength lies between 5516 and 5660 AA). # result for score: 313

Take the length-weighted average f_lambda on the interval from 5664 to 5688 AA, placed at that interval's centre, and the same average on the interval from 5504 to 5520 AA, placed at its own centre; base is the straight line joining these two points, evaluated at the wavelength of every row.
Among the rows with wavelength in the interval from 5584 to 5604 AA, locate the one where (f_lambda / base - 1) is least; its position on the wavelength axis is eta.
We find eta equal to 5590.0 AA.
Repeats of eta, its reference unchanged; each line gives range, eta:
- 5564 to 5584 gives 5574.0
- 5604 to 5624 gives 5618.0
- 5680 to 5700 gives 5698.0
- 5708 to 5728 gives 5714.0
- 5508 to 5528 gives 5518.0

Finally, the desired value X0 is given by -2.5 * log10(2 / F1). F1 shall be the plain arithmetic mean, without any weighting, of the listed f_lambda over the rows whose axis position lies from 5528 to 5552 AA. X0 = 2.33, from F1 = 17.1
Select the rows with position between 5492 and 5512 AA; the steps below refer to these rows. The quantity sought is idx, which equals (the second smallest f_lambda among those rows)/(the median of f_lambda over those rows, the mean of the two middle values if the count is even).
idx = 0.992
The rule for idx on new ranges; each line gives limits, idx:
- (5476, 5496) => 0.999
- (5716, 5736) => 0.998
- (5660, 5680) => 0.994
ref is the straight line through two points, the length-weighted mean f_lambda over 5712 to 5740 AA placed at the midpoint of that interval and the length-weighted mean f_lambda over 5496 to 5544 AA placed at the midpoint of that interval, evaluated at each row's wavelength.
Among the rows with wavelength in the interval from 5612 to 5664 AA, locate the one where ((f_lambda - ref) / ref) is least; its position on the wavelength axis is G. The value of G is 5658.0 AA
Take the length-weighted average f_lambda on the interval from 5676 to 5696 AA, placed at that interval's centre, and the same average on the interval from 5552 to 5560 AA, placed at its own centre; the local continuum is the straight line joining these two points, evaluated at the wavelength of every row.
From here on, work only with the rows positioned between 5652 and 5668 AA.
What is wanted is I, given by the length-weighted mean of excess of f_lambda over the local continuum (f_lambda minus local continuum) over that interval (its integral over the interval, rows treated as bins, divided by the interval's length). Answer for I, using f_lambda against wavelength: -0.22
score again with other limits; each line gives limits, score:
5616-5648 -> 294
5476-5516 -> 316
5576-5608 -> 290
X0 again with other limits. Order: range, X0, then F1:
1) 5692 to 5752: 2.29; 16.5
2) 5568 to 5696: 2.31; 16.8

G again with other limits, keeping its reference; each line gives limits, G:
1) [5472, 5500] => 5474.0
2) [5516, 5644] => 5590.0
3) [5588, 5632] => 5590.0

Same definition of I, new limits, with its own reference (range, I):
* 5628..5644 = -0.04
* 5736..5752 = -0.06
